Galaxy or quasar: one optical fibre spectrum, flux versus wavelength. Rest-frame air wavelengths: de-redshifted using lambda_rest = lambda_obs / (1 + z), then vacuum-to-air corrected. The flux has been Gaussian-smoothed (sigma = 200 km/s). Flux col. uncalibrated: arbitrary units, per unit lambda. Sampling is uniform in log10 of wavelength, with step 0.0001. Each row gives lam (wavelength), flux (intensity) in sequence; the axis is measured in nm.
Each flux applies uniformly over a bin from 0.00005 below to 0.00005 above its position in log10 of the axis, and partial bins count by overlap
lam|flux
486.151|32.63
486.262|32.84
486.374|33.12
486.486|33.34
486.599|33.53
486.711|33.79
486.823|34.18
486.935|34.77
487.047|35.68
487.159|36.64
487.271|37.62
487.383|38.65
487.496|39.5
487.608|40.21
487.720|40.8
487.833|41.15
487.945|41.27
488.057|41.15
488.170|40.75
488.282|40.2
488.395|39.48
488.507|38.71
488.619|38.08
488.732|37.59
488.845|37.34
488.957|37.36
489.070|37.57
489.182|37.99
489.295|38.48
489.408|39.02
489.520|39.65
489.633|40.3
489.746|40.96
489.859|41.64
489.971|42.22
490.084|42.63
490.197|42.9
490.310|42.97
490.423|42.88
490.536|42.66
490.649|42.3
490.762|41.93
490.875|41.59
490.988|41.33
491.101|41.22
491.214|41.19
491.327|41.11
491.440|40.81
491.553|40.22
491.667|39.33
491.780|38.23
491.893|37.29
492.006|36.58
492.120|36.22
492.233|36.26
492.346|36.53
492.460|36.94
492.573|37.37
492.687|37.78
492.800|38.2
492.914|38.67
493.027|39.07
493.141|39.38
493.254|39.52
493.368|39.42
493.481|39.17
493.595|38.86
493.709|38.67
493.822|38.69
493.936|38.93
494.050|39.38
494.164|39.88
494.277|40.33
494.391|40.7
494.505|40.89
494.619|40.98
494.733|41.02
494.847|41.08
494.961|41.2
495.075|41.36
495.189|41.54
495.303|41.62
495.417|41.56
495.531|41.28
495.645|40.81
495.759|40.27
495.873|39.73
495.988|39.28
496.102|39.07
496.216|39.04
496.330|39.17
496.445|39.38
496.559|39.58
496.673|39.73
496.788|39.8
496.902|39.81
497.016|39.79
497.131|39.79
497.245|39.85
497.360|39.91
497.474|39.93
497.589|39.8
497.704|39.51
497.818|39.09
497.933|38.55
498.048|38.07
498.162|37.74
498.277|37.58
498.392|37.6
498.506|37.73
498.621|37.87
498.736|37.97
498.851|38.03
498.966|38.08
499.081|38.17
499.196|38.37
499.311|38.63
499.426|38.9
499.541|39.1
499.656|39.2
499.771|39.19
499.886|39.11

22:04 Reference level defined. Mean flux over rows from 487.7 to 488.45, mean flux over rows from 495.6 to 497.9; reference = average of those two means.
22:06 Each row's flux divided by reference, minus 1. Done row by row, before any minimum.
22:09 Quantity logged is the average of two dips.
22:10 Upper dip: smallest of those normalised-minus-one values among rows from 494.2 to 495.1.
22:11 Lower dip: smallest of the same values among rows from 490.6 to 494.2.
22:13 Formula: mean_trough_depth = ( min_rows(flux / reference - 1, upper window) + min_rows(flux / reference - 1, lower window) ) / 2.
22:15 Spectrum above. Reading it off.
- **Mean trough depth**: -0.047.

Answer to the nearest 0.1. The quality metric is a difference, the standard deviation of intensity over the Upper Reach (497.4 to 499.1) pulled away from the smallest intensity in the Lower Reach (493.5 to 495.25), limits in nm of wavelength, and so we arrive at 37.9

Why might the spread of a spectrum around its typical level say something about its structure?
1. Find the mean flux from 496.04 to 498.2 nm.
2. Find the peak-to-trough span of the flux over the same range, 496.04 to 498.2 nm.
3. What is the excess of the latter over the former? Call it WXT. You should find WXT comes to -37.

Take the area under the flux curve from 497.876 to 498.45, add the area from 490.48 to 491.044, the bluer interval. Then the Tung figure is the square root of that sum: 6.74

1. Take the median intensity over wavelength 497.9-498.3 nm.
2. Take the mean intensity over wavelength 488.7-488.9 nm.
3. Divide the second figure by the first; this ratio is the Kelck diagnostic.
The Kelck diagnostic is 0.99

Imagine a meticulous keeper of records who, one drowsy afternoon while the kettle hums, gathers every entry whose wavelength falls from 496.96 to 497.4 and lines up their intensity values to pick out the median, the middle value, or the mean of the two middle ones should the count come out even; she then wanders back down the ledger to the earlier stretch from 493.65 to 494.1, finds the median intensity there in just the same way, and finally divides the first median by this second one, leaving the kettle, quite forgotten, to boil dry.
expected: 1.03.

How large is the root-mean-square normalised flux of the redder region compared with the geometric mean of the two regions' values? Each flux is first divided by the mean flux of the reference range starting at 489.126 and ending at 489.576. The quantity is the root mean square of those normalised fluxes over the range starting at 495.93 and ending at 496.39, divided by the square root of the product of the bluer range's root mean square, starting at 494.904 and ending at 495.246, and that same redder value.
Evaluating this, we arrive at 0.97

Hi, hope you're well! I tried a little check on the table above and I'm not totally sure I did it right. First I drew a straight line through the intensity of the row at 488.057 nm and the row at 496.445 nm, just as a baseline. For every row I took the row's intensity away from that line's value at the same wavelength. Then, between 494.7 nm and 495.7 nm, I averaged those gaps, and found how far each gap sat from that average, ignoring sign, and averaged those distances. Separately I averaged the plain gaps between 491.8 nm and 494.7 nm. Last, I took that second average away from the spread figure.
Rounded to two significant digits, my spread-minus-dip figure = -1.2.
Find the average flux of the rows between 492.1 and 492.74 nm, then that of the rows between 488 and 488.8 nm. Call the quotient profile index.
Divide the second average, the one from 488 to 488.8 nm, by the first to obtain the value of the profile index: 1.07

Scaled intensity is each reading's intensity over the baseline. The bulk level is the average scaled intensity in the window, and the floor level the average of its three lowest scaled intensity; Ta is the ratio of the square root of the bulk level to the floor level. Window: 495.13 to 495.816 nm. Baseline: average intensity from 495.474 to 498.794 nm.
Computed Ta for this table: 0.99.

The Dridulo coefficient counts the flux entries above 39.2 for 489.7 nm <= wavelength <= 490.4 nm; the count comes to 6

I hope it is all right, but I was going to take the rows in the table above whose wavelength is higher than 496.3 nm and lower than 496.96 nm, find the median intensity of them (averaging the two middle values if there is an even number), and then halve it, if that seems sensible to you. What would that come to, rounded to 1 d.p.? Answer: 19.8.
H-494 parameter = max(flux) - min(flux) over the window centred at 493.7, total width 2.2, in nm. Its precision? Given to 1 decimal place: 3.2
